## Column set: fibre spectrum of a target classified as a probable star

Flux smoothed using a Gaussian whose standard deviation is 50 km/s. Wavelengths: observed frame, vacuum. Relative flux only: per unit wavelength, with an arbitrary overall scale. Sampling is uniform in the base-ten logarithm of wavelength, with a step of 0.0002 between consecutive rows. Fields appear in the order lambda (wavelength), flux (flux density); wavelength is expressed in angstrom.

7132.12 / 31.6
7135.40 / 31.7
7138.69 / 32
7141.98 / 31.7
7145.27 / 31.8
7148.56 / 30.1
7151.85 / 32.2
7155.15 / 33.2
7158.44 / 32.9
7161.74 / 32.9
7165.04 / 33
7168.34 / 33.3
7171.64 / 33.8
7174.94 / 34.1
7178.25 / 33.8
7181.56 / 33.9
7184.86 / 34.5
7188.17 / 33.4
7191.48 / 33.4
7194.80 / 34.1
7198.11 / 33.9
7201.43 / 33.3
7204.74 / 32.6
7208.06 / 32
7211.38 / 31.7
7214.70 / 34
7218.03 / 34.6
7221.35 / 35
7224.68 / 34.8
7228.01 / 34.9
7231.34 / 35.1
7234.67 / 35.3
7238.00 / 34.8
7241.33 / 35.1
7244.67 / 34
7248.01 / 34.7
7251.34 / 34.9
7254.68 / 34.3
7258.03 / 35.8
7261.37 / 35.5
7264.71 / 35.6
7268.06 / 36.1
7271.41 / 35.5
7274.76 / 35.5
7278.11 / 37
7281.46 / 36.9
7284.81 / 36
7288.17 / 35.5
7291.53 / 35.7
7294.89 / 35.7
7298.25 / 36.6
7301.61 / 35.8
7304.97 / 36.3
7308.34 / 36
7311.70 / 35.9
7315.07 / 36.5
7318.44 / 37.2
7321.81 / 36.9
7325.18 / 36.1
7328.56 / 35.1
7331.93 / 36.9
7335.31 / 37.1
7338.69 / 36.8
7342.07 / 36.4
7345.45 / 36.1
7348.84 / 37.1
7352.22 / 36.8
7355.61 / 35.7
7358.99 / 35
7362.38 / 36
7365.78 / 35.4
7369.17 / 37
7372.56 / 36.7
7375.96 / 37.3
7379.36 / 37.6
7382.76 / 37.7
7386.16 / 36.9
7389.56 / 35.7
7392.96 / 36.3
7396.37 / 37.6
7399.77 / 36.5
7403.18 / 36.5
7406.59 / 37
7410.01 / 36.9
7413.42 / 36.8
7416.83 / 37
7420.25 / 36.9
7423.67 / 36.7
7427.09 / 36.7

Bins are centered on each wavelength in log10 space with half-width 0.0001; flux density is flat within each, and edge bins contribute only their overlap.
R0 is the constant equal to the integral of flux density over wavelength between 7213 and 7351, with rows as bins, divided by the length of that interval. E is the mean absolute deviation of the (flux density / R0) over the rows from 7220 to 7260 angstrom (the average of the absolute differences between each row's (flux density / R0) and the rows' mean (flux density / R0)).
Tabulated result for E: 0.0087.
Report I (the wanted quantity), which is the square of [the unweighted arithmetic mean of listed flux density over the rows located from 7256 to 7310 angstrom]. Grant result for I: 1294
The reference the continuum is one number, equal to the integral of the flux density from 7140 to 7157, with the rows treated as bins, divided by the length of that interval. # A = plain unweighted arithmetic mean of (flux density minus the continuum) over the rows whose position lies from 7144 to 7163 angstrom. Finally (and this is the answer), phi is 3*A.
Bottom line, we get 1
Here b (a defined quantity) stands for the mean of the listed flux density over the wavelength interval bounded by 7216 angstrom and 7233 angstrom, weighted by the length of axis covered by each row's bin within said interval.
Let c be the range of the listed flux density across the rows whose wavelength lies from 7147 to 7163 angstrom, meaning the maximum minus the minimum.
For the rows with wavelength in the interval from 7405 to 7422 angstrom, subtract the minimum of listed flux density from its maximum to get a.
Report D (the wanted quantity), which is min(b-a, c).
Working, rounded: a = 0.20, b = 34.8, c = 3.1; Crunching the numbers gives 3.1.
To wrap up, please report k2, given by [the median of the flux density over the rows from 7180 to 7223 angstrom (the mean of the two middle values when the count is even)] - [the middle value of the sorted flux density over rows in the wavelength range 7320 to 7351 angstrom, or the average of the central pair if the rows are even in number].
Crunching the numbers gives -3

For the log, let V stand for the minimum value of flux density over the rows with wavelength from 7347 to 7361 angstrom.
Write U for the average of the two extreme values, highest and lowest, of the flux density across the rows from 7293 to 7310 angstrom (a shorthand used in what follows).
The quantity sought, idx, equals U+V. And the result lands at 71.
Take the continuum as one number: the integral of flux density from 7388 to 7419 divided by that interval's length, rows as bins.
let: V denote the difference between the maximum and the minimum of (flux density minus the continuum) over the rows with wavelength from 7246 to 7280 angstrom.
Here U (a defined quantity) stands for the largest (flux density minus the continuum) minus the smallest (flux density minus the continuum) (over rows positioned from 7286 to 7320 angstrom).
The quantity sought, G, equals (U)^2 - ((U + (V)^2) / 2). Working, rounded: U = 1.7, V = 2.7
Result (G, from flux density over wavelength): -1.6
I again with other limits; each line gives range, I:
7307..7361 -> 1321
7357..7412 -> 1342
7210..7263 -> 1201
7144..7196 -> 1099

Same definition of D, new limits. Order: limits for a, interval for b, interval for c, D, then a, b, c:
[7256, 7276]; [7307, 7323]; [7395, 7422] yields 1.1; 0.60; 36.5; 1.1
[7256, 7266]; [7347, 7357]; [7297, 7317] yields 0.8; 0.30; 36.5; 0.8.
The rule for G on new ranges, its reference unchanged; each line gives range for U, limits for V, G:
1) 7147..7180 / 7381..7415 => 12.0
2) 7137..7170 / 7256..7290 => 7.5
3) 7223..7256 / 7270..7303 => -0.1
